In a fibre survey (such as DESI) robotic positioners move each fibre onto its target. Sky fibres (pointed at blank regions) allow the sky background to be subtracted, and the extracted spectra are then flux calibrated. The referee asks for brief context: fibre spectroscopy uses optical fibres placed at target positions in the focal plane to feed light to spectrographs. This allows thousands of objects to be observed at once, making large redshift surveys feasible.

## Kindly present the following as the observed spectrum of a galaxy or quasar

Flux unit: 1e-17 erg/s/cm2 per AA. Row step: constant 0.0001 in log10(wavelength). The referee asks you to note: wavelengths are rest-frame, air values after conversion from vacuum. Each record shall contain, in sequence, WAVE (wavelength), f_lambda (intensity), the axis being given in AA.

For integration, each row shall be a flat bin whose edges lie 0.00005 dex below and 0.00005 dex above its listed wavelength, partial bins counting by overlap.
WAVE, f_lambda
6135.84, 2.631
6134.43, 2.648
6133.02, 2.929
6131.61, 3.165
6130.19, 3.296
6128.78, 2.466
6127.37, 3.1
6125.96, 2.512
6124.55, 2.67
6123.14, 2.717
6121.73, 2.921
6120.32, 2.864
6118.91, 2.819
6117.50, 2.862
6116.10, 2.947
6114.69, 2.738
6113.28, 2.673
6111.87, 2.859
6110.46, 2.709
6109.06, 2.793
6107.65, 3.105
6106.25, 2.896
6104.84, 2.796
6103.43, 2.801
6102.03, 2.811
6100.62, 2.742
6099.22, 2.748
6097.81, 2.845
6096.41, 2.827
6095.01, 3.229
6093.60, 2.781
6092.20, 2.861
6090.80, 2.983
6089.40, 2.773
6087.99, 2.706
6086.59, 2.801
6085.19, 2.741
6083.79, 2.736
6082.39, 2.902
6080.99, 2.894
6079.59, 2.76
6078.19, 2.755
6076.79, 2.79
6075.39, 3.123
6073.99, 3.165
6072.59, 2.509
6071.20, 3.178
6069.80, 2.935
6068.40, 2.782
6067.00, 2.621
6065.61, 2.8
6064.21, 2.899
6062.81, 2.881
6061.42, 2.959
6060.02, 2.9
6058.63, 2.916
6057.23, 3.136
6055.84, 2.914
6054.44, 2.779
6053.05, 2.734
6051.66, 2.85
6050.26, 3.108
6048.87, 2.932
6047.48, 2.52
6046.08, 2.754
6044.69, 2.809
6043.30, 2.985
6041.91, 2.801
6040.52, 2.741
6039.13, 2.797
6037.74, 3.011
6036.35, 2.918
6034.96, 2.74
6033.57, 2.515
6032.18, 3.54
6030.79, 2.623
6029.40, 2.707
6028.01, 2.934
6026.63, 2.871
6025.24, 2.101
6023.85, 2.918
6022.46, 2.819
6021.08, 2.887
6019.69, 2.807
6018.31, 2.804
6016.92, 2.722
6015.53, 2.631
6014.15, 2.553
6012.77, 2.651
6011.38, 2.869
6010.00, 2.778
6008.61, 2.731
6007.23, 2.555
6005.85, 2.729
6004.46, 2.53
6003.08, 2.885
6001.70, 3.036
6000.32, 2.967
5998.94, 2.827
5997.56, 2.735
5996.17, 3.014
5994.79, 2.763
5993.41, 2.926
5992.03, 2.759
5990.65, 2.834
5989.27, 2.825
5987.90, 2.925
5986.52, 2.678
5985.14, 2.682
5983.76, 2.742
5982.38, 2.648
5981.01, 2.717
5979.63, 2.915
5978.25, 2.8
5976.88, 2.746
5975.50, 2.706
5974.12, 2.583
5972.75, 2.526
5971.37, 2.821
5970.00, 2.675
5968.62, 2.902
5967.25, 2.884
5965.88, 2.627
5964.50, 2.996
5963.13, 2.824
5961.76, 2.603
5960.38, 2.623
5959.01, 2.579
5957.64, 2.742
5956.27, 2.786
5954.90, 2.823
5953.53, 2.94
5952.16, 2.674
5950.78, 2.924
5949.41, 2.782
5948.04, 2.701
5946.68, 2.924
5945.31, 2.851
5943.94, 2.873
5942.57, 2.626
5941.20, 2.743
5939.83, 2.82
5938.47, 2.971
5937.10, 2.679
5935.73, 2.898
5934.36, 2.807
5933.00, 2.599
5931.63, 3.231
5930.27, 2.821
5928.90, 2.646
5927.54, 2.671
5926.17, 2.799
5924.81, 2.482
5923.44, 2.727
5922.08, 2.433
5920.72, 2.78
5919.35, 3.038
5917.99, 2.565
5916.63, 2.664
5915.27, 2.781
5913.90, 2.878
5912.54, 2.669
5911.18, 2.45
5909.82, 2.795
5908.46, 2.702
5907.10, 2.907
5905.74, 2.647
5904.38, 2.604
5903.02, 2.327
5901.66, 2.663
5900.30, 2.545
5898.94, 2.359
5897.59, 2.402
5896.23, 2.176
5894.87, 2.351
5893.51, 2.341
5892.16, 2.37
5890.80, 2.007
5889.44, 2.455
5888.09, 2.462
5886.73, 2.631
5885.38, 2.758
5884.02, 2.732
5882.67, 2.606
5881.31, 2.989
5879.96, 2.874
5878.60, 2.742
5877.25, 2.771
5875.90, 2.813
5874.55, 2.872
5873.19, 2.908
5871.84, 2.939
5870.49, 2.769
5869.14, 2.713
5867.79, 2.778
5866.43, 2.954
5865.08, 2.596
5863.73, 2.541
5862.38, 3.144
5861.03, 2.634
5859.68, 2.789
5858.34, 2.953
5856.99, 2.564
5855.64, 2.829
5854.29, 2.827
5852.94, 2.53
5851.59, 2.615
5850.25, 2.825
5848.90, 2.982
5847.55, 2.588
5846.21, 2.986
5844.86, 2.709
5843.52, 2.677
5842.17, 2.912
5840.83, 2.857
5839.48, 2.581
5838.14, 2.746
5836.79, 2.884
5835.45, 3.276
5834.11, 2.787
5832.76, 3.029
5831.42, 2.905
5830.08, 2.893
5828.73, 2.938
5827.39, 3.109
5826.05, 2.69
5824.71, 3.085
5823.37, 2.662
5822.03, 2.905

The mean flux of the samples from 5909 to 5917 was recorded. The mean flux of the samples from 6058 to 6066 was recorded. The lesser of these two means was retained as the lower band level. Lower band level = 2.71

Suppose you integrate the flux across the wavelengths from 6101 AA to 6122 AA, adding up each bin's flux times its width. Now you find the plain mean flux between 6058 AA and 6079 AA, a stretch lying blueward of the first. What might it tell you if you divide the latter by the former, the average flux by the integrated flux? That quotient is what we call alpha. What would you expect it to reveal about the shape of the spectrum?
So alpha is 0.048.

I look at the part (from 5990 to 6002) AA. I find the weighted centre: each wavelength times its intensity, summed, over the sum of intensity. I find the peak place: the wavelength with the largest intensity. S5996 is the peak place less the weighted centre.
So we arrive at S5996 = 5.5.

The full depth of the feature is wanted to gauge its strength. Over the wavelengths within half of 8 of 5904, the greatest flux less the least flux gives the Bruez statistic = 0.58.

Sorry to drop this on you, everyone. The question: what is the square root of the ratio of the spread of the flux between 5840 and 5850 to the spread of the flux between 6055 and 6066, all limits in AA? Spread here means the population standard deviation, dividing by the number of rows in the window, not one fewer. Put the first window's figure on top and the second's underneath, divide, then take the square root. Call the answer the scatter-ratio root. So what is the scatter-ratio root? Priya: 1.28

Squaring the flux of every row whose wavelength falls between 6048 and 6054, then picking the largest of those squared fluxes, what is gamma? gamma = 9.7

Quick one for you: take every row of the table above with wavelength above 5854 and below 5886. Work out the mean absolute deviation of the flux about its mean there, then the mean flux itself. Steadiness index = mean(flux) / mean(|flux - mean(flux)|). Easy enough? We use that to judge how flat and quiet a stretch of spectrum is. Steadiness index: 24.8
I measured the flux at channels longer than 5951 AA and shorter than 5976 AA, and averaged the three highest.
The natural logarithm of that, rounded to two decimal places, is 1.08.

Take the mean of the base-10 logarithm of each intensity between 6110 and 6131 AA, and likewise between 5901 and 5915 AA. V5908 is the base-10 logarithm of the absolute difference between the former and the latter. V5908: -1.64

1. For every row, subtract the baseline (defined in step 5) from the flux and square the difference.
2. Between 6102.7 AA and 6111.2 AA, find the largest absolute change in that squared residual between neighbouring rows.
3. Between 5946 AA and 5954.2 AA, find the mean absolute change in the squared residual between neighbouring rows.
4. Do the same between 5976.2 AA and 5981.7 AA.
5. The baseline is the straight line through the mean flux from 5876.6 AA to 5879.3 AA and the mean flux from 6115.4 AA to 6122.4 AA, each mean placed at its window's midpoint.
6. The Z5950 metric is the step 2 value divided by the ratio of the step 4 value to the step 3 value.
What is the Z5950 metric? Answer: 0.08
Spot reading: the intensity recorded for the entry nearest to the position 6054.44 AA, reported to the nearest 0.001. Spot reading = 2.779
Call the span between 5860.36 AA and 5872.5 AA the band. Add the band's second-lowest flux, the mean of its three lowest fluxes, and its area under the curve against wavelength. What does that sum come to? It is 39.0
